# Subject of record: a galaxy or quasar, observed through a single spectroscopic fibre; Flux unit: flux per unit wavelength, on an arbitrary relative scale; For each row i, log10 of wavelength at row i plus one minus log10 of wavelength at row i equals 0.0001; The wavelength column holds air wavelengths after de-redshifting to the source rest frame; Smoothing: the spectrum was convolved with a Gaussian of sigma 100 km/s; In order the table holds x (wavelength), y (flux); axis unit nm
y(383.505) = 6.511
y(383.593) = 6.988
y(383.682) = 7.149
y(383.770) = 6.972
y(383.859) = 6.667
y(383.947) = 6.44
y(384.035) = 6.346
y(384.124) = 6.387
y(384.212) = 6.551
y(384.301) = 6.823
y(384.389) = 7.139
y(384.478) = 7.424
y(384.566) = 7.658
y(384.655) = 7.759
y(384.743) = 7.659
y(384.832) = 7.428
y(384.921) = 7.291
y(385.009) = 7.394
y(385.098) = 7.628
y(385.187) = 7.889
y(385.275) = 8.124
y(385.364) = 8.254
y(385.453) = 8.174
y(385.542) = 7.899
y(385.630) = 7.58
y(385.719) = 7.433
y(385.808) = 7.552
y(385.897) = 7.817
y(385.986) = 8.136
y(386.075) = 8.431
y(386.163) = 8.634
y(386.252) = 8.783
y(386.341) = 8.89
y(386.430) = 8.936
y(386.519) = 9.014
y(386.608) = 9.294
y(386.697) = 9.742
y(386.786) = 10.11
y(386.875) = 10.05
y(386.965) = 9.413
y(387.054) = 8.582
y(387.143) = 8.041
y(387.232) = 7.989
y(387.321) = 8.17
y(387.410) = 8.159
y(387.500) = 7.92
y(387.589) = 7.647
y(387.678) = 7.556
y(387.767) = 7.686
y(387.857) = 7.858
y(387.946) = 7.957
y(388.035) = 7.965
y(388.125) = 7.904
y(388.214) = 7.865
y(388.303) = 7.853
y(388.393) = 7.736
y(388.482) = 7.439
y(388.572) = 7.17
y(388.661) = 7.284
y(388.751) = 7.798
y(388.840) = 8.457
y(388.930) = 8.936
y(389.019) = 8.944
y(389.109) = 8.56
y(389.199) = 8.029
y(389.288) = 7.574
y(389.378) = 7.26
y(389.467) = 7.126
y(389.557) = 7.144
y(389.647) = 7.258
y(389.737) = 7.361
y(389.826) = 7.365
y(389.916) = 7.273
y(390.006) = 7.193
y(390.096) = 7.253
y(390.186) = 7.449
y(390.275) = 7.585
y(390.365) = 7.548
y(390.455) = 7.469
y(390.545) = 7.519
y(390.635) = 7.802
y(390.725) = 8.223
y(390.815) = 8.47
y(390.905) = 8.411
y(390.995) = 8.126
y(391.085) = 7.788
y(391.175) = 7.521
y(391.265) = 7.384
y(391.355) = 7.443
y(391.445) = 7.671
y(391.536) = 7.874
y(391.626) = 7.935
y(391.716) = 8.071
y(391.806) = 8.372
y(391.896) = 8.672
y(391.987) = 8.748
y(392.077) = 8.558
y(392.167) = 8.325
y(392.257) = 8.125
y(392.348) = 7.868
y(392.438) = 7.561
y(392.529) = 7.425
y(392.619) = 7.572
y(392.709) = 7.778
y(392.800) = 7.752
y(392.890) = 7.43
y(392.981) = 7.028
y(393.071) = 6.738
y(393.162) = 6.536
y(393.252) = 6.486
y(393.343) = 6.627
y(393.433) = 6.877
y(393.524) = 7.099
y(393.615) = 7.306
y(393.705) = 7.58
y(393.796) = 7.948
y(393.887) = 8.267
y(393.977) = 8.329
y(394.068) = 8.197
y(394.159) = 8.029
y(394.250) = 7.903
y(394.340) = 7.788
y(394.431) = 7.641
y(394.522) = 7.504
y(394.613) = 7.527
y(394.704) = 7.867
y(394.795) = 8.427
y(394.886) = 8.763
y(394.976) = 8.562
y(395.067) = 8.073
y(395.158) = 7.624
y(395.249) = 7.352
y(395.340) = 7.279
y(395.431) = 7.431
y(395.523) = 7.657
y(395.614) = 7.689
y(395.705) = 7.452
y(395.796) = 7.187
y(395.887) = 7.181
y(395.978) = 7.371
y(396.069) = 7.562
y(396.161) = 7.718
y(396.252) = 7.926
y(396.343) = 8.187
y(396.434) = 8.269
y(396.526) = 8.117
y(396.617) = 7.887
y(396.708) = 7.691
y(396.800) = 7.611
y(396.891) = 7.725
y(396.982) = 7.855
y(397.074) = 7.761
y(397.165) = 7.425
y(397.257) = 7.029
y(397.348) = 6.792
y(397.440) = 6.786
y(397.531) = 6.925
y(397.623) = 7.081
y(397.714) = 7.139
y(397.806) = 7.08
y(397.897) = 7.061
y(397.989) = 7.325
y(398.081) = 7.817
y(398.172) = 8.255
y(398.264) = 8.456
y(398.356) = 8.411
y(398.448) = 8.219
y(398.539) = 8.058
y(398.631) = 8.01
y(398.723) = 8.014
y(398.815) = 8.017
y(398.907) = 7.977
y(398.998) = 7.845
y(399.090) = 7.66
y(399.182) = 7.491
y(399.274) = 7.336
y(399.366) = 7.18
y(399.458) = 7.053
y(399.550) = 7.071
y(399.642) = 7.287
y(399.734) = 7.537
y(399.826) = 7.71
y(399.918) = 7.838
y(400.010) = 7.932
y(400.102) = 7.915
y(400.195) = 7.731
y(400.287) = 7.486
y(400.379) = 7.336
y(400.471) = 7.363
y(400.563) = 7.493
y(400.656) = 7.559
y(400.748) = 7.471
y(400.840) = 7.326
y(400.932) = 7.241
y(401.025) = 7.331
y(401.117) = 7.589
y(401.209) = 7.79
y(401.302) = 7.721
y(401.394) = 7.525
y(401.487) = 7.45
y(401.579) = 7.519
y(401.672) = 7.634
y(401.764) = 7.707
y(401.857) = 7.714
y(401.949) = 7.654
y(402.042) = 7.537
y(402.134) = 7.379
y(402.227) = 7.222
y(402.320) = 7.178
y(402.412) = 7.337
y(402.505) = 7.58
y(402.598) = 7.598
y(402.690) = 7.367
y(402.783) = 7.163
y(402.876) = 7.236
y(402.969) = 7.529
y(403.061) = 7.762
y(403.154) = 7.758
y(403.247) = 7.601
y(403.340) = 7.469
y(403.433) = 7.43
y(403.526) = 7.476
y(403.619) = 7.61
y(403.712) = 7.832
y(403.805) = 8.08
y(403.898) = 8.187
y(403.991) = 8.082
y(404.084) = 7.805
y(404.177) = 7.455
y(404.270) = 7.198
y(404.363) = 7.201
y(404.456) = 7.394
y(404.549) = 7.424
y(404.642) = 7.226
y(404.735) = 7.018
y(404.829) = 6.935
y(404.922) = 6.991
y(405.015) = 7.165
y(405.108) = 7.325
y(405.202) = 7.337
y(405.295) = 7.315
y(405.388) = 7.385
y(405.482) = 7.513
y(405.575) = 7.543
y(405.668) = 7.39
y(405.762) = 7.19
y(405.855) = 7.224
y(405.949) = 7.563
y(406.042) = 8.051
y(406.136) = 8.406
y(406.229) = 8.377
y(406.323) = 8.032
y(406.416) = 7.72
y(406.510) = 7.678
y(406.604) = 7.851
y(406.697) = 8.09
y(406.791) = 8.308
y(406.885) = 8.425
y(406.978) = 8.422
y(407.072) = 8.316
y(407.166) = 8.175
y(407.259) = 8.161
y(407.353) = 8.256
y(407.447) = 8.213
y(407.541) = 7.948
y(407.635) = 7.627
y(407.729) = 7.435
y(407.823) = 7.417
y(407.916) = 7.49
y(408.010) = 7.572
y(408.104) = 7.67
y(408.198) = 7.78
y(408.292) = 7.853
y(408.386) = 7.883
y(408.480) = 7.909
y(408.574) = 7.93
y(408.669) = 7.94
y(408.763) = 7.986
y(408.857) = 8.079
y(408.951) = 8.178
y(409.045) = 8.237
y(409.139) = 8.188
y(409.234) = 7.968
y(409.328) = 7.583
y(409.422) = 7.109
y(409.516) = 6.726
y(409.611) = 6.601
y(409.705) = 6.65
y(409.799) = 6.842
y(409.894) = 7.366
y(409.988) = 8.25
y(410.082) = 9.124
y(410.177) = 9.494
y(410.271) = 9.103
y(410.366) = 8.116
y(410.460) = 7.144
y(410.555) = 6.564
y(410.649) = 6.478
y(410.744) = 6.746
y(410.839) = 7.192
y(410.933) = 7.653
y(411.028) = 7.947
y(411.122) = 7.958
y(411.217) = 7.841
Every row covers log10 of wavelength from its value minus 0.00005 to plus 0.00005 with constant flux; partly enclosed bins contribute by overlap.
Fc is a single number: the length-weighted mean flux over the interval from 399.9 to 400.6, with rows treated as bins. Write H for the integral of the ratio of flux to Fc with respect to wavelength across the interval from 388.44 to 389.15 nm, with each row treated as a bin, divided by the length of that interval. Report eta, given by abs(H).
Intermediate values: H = 1.06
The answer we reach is 1.06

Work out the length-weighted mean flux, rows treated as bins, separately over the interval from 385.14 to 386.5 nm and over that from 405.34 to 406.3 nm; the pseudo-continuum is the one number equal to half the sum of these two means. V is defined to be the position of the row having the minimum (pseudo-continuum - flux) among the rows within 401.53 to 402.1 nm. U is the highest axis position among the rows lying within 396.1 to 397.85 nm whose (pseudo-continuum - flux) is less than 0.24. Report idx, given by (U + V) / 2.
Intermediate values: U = 397.074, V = 401.857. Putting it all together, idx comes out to 399.47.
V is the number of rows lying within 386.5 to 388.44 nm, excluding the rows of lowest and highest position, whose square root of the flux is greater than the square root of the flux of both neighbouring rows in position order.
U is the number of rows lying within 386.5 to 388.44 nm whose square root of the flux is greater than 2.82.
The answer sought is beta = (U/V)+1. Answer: 5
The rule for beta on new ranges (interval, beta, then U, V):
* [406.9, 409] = 10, 9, 1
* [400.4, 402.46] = 1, 0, 3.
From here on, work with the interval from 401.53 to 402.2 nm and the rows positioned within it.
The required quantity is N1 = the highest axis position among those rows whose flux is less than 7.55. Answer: 402.134 nm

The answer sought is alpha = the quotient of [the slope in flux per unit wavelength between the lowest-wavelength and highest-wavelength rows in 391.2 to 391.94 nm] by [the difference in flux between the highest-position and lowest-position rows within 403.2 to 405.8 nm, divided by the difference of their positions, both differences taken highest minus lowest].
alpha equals -12.5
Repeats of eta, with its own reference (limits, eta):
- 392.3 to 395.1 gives 1.00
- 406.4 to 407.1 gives 1.06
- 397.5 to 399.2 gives 1.01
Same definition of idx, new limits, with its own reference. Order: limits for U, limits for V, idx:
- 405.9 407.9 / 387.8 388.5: 397.79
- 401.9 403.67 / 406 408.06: 405.02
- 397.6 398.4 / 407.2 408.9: 402.85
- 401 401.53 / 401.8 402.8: 401.58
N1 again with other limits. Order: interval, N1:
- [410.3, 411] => 410.839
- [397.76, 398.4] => 397.989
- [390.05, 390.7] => 390.545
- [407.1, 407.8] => 407.729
